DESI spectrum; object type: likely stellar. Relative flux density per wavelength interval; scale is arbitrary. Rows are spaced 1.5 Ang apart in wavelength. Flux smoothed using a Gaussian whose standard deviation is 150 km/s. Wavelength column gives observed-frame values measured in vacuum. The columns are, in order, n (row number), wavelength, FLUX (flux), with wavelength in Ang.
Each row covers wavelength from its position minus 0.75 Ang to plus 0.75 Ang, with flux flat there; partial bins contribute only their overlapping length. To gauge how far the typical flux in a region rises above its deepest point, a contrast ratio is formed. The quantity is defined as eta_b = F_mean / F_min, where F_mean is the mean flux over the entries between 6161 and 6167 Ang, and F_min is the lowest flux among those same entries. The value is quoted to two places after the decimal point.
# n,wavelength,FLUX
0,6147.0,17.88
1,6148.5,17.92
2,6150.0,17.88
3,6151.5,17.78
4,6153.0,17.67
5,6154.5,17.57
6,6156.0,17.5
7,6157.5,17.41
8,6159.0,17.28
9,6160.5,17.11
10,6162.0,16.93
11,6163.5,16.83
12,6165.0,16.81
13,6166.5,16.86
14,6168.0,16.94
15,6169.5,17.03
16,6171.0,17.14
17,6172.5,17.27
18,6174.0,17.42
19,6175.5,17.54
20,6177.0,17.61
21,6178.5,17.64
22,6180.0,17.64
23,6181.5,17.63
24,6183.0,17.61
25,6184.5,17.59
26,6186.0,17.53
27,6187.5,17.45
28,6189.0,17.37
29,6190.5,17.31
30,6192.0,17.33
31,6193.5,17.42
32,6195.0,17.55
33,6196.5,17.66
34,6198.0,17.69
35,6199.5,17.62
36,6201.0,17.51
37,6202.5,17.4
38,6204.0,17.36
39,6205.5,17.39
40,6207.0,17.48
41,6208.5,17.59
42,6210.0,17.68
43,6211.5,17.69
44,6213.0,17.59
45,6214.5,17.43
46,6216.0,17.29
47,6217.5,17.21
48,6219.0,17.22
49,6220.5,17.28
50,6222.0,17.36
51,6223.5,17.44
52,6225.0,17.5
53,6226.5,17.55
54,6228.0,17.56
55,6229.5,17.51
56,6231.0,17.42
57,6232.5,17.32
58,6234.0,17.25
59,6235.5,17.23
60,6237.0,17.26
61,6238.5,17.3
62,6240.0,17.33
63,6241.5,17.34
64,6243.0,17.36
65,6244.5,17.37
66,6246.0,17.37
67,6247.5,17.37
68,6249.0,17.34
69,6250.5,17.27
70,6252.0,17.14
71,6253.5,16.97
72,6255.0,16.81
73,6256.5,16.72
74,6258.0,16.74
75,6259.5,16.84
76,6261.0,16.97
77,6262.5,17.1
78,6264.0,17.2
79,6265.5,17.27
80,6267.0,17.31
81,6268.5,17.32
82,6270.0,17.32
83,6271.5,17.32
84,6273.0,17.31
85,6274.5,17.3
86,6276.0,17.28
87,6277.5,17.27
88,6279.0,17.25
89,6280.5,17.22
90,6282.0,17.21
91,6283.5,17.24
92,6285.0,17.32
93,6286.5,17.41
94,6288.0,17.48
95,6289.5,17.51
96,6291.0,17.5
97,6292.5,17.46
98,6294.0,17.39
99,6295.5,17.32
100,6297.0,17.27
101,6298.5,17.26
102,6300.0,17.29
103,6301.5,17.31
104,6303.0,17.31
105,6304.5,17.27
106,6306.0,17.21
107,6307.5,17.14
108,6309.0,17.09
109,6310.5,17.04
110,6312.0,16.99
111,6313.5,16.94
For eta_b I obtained 1.00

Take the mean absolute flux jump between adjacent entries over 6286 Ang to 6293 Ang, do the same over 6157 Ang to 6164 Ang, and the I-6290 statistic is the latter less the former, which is 0.11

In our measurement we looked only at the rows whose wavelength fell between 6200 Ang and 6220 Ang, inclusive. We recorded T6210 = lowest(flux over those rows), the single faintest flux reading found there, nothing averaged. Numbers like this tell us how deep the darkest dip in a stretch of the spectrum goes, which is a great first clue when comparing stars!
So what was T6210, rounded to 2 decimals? 17.21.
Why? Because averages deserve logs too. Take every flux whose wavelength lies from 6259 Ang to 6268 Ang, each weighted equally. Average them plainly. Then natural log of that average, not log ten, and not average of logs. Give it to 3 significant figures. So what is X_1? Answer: 2.84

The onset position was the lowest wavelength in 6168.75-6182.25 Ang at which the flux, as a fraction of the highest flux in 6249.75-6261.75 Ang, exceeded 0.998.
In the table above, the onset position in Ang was 6172.5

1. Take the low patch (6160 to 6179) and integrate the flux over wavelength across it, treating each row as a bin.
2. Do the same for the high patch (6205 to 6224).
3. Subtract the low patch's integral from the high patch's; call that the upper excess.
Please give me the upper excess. 5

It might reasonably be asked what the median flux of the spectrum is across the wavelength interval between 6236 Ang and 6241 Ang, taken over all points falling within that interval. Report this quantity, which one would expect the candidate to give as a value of 17.3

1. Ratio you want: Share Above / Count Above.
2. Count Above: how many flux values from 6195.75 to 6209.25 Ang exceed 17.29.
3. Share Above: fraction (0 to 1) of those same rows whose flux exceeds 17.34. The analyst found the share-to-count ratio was 0.111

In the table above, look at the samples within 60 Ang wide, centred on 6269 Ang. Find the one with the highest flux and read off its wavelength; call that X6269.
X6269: 6289.5 Ang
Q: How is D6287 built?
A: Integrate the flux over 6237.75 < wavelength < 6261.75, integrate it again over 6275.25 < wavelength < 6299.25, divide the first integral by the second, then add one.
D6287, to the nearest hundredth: 1.99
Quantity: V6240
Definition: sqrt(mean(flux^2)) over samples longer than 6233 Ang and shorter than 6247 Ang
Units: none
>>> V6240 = 17.3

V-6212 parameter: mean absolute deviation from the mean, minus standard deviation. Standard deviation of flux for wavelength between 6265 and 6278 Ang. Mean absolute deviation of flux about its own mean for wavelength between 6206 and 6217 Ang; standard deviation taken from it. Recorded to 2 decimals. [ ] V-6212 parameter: 0.10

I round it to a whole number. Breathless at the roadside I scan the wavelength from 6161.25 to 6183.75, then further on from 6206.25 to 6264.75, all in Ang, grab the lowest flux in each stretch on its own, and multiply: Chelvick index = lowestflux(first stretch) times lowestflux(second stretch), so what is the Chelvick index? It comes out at 281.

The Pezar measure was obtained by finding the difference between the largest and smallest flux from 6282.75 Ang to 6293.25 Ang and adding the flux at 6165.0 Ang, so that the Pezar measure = 17.1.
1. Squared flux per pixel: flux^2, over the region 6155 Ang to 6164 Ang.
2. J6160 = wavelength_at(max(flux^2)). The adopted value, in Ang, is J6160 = 6156.0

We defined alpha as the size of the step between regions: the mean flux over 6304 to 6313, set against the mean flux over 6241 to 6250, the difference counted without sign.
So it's 0.24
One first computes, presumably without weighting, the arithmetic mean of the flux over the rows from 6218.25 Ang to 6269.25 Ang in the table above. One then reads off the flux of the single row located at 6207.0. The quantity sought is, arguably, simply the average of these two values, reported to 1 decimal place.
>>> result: 17.4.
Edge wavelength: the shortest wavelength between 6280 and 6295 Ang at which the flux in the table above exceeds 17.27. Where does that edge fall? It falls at 6285.0 Ang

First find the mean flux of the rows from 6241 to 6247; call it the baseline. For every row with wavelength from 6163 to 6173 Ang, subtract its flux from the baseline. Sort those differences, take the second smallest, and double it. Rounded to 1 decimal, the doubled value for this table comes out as 0.4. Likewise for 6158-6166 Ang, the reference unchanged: 0.5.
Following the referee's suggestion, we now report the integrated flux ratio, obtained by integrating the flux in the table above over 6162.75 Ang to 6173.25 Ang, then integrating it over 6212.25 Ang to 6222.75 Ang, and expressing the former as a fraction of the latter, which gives 0.98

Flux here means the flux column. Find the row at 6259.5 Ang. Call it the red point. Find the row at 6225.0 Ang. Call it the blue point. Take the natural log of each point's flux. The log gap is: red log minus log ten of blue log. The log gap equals 2.37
